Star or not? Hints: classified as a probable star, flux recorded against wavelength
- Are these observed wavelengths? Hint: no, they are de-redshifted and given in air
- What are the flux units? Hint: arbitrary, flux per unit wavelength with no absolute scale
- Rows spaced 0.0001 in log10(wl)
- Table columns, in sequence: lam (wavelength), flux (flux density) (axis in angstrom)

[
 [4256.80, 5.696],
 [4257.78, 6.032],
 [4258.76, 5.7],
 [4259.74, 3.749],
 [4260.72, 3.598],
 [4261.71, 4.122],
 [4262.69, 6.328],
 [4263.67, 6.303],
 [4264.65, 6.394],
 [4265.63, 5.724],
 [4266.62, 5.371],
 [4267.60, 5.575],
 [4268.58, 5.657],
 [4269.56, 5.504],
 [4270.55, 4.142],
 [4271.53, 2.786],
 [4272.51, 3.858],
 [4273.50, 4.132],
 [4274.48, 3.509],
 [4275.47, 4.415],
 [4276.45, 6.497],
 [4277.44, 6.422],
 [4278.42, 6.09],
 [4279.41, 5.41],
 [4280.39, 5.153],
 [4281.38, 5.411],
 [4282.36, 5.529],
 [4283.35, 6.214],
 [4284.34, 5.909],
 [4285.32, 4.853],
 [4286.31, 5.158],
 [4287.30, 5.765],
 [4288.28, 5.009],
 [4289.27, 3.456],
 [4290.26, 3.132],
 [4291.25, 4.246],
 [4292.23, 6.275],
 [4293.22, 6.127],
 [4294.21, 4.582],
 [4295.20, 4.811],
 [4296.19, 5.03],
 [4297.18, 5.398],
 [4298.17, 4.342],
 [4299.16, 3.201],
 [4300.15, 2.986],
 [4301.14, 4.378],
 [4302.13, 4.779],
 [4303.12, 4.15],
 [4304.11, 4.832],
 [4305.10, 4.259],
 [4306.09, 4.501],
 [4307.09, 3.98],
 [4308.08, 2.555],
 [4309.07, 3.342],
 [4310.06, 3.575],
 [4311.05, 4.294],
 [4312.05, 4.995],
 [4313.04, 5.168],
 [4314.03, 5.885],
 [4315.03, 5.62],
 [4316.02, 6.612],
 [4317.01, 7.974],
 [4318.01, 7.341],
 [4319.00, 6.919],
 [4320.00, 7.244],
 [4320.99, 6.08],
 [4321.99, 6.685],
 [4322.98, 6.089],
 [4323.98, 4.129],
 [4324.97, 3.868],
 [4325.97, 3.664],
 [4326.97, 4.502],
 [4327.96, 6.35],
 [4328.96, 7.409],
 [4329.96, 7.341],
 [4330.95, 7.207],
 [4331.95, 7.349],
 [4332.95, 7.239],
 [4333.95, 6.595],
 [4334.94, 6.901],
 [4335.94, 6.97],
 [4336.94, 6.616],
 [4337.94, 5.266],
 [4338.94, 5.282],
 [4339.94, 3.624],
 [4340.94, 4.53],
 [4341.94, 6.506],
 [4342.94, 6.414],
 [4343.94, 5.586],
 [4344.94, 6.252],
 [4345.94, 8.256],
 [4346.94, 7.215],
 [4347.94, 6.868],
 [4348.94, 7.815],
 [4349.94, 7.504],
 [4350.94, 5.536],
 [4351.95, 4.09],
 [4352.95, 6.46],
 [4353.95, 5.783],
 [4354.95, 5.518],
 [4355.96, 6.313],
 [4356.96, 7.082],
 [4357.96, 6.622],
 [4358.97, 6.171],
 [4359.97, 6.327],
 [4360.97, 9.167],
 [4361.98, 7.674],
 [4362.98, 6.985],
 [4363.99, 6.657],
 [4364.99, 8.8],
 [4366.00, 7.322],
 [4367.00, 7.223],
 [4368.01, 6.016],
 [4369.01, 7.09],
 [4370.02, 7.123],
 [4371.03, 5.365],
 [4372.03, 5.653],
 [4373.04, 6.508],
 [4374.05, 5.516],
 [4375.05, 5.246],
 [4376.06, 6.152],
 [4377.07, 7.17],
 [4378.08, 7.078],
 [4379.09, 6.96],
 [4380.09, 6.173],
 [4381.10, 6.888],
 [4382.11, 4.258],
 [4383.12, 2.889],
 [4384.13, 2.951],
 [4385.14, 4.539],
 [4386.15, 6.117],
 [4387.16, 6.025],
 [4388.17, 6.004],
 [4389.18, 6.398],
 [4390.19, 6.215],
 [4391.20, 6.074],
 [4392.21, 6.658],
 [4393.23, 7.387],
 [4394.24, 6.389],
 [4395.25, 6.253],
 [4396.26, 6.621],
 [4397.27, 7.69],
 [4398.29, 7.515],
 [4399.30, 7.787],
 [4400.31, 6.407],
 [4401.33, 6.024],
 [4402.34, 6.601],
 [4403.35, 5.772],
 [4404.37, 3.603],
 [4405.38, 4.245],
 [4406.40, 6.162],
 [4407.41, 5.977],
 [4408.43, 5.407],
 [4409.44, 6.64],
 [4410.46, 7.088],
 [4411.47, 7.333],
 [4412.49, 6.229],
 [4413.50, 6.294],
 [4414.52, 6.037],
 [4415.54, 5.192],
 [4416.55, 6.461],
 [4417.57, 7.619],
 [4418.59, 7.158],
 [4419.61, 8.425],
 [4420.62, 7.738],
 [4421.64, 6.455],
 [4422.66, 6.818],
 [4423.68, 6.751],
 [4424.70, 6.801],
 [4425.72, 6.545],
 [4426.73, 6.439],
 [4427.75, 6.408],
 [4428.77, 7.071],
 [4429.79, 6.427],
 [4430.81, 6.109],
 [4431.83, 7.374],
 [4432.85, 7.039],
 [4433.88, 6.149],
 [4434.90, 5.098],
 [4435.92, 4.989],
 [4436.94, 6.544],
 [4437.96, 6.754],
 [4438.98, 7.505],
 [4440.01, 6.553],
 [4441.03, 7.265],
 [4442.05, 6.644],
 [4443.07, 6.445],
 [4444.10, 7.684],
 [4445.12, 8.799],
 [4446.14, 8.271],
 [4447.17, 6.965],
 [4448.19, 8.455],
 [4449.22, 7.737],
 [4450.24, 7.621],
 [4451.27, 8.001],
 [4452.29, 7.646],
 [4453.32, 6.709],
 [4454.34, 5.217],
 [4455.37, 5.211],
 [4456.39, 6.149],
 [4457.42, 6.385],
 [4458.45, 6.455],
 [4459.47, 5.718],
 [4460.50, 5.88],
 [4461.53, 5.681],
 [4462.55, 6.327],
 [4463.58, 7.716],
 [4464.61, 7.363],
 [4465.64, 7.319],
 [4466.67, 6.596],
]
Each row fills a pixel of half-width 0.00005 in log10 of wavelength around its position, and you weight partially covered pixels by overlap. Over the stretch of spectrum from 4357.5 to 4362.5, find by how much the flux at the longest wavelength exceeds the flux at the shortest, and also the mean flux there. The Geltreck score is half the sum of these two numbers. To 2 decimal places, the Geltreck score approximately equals 4.12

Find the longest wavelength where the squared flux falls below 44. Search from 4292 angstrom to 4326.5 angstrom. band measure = 4325.97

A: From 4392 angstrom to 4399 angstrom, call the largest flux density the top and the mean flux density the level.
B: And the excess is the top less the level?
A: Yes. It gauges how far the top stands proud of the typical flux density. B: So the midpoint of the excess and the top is 4.2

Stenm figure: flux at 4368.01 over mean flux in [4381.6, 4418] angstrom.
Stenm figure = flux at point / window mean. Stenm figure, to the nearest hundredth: 1.00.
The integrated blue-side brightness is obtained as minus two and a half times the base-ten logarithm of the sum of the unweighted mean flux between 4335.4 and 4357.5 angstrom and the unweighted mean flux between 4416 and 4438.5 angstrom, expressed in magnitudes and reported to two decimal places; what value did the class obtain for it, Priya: -2.77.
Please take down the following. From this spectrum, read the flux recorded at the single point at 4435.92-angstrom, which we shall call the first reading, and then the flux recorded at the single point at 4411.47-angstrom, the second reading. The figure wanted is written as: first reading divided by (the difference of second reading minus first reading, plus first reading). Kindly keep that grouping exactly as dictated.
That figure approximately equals 0.68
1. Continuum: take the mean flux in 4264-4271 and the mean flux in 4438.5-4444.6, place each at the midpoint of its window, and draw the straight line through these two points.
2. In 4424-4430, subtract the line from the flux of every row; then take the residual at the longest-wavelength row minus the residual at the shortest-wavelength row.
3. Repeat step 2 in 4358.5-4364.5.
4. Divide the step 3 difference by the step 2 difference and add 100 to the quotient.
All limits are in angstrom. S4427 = 98.9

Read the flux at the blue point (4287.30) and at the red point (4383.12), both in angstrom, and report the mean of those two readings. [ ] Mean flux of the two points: 4.3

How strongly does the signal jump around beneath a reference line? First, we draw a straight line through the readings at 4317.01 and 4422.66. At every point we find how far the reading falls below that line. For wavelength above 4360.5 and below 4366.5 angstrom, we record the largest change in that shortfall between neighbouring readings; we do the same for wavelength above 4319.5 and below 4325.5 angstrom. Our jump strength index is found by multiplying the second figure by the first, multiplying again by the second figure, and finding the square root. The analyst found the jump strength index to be 2.9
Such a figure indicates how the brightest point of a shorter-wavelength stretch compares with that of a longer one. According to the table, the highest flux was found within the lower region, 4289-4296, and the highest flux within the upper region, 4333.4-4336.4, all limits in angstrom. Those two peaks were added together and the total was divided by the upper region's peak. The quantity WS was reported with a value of 1.90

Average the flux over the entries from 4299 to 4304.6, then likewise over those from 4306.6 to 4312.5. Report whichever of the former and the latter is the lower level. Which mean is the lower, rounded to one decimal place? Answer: 3.8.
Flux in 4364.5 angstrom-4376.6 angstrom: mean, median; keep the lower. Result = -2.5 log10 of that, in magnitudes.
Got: -2.00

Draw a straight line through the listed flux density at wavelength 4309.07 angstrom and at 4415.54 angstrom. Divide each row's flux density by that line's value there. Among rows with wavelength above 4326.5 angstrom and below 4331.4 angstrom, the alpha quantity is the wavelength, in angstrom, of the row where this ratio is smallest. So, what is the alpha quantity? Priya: 4326.97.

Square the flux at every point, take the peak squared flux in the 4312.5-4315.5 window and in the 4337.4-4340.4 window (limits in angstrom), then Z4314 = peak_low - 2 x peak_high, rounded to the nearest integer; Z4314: -21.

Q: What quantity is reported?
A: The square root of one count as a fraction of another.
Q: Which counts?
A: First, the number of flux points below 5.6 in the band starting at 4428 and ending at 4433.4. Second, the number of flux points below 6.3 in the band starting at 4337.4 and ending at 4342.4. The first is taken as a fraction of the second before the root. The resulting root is 0.00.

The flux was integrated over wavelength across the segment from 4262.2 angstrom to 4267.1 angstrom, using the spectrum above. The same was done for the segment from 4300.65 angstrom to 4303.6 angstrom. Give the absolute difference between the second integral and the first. 16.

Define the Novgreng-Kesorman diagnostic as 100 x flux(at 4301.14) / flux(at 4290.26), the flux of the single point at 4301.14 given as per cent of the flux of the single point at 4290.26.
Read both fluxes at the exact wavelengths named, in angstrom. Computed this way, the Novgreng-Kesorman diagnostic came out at 140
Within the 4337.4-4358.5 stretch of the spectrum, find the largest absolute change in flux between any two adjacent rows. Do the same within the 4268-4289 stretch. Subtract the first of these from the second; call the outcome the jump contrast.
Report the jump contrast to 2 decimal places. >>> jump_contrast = -0.29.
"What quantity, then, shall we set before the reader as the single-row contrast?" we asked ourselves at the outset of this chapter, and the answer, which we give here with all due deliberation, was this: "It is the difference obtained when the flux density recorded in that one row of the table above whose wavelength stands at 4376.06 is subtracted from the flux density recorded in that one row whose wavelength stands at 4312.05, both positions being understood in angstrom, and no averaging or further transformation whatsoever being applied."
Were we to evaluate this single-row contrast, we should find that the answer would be -1.2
